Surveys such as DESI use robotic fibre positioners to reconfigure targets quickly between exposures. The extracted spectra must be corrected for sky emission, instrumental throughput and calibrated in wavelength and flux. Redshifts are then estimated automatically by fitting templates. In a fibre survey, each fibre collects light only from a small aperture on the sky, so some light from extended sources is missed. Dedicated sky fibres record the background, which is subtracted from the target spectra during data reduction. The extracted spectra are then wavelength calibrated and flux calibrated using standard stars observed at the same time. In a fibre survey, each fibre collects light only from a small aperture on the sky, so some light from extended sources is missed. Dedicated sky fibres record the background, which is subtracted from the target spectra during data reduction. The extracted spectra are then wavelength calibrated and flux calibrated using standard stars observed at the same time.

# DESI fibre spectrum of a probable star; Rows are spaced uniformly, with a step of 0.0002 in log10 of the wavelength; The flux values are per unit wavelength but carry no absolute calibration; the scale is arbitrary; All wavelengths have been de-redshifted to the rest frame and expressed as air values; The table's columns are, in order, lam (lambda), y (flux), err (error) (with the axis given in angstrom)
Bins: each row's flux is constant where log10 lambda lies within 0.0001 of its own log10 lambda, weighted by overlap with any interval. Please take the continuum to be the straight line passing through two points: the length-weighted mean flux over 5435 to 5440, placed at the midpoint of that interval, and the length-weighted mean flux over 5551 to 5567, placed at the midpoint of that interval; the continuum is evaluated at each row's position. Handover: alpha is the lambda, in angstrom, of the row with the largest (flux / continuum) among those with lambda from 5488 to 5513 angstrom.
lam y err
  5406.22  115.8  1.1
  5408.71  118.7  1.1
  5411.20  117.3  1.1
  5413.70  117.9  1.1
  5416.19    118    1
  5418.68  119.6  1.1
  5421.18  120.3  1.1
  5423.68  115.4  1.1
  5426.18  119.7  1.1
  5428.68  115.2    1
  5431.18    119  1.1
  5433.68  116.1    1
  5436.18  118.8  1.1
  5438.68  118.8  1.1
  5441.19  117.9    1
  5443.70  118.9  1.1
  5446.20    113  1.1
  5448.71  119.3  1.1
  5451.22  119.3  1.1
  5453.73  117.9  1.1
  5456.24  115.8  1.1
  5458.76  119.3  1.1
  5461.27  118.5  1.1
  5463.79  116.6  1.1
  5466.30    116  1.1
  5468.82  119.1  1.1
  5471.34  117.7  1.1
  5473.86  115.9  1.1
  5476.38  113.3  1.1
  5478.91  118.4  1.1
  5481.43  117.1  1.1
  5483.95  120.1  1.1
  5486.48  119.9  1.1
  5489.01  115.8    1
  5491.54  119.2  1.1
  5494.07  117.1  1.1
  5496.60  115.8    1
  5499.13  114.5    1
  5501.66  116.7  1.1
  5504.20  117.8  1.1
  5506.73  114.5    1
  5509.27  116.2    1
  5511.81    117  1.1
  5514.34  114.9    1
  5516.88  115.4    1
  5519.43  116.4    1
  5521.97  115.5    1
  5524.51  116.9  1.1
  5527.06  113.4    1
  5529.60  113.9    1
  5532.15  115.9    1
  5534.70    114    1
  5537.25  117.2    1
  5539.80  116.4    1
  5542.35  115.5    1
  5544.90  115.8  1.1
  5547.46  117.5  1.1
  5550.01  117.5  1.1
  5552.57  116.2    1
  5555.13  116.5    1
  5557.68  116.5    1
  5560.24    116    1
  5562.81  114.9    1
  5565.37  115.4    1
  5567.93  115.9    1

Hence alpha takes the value 5491.54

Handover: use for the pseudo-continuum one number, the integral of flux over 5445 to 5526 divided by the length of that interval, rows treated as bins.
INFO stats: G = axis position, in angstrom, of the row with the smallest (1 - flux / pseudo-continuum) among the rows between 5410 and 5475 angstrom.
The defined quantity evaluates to 5421.18 angstrom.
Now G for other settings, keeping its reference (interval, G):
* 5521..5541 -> 5537.25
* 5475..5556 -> 5483.95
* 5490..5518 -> 5491.54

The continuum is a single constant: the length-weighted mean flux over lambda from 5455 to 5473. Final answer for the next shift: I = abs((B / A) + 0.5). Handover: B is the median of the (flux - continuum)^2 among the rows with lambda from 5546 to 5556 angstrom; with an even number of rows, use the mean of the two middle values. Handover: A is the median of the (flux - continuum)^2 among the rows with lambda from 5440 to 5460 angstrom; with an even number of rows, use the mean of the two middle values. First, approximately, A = 3.06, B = 0.5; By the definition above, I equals 0.7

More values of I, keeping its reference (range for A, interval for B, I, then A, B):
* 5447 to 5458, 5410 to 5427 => 1.9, 3.06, 4.3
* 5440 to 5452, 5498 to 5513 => 0.9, 3.18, 1.2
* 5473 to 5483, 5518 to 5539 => 2.5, 1.70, 3.3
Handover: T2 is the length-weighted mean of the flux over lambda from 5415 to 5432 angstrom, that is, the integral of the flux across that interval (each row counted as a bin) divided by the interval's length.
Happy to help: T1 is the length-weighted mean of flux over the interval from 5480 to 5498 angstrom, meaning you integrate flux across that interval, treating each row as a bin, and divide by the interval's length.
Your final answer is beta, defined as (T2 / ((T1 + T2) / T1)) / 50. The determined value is 1.18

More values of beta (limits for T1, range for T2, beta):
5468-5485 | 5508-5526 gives 1.17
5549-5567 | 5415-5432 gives 1.17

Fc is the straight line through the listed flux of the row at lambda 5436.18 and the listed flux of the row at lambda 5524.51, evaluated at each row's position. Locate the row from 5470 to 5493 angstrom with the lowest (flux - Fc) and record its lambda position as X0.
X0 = 5476.38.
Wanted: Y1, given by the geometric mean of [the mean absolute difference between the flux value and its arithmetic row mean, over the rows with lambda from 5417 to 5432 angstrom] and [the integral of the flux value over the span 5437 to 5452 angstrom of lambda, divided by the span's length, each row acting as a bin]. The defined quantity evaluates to 15.1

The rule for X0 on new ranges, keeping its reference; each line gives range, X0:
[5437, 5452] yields 5446.20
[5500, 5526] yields 5506.73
